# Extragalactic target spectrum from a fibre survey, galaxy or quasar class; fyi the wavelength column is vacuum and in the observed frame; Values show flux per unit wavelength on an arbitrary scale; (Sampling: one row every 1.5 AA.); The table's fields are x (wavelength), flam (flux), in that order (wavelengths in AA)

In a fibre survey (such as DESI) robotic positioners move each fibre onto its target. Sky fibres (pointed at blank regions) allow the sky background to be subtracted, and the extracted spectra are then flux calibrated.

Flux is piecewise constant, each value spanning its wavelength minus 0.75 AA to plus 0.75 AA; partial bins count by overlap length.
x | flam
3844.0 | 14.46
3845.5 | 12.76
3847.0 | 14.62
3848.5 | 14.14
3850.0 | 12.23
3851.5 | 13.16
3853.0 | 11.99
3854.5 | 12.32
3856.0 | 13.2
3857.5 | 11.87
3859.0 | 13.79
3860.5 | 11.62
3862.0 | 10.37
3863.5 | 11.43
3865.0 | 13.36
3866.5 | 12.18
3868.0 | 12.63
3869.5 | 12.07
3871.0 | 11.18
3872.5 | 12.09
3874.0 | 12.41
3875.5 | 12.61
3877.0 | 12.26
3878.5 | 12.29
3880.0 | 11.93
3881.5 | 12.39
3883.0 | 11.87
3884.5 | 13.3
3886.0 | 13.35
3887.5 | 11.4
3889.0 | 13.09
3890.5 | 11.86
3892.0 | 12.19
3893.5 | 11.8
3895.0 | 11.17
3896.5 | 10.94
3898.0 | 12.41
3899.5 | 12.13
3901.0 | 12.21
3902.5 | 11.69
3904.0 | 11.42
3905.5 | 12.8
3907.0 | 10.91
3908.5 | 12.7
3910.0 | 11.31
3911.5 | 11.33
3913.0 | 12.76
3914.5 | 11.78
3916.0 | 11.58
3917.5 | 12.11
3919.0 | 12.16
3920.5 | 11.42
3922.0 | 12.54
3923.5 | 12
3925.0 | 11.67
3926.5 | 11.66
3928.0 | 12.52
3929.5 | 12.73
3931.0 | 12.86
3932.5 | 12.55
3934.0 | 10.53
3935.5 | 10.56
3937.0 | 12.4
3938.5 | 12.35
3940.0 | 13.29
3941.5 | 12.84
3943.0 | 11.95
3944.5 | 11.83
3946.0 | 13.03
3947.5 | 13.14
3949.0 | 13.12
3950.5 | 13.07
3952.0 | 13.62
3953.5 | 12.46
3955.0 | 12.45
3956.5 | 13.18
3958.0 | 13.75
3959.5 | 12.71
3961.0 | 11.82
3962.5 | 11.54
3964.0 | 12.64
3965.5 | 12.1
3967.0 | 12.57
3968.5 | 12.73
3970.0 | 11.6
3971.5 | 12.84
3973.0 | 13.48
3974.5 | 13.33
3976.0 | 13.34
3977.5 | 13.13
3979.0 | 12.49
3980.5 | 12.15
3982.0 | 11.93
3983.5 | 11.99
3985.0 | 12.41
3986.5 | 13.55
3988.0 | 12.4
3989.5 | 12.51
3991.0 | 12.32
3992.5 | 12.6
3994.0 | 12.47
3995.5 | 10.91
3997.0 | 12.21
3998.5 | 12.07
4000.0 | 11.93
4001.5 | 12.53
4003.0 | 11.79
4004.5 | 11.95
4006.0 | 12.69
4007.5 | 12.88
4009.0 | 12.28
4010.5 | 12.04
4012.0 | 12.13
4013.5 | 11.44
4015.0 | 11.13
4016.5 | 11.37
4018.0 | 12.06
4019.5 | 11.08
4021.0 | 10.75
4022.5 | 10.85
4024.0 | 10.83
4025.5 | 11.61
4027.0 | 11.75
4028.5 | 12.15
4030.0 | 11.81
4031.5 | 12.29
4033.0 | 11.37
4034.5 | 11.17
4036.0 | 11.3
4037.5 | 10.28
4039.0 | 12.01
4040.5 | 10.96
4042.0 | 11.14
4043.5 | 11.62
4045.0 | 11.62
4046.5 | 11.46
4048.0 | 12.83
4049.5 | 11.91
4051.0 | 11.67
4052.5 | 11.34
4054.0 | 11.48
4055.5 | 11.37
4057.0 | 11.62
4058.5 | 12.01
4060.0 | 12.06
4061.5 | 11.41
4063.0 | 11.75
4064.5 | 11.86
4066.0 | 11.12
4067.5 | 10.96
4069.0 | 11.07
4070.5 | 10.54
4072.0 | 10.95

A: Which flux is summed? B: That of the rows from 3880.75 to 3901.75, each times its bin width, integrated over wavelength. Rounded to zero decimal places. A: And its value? 255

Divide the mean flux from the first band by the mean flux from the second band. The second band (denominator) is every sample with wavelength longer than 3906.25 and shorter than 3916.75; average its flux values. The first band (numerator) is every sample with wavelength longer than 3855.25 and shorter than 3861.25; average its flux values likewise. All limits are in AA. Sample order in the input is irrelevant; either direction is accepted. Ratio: 1.07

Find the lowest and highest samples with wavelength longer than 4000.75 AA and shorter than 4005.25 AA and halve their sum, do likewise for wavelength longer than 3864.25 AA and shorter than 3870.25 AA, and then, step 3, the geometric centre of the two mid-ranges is 12.4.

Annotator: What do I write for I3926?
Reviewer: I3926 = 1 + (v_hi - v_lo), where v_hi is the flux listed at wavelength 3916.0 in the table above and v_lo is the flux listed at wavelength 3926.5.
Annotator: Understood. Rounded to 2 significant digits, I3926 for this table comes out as 0.92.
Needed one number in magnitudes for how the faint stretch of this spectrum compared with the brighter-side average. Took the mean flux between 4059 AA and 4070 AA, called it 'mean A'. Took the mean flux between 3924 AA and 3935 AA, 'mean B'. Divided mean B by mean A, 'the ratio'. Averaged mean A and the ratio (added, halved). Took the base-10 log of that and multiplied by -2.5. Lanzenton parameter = -1.99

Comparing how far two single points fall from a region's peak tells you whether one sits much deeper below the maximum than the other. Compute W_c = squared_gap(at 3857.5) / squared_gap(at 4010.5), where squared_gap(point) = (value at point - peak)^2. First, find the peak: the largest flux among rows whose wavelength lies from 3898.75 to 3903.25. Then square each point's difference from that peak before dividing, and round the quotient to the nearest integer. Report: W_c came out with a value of 4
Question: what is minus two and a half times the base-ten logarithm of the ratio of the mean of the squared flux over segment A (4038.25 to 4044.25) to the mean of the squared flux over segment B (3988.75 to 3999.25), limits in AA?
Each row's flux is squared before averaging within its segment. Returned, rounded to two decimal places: 0.13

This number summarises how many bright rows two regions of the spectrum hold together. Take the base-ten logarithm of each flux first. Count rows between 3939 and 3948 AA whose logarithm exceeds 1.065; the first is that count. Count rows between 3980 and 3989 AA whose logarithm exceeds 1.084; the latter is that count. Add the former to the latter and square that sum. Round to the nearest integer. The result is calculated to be 100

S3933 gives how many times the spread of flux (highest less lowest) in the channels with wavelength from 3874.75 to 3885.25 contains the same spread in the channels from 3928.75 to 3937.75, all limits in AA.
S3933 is 0.61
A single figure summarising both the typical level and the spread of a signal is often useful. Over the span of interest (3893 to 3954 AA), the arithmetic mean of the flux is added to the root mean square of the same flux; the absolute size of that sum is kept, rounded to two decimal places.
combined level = 24.28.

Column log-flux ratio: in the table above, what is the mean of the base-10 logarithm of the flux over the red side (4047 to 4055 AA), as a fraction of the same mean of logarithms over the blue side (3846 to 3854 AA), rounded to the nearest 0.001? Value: 0.958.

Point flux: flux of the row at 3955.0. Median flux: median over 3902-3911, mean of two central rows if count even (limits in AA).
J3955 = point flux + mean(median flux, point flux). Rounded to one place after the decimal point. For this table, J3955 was 24.5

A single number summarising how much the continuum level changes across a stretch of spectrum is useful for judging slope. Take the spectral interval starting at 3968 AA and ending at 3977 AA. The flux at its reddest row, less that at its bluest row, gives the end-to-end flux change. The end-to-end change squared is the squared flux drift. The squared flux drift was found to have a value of 0.37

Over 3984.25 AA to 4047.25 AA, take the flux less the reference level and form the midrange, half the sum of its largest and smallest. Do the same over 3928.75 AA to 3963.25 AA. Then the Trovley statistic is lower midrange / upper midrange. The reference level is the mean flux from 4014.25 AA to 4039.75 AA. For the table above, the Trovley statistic 1.4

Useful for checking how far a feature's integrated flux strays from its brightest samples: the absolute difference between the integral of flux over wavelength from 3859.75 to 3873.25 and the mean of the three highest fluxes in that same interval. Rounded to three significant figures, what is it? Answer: 148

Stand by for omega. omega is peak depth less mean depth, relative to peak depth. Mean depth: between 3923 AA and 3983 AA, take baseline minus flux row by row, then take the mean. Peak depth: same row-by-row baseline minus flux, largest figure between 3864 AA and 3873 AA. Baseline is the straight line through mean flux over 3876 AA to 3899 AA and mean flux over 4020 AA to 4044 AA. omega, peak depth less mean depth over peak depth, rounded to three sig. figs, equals 1.66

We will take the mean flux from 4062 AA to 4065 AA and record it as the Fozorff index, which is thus 11.8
